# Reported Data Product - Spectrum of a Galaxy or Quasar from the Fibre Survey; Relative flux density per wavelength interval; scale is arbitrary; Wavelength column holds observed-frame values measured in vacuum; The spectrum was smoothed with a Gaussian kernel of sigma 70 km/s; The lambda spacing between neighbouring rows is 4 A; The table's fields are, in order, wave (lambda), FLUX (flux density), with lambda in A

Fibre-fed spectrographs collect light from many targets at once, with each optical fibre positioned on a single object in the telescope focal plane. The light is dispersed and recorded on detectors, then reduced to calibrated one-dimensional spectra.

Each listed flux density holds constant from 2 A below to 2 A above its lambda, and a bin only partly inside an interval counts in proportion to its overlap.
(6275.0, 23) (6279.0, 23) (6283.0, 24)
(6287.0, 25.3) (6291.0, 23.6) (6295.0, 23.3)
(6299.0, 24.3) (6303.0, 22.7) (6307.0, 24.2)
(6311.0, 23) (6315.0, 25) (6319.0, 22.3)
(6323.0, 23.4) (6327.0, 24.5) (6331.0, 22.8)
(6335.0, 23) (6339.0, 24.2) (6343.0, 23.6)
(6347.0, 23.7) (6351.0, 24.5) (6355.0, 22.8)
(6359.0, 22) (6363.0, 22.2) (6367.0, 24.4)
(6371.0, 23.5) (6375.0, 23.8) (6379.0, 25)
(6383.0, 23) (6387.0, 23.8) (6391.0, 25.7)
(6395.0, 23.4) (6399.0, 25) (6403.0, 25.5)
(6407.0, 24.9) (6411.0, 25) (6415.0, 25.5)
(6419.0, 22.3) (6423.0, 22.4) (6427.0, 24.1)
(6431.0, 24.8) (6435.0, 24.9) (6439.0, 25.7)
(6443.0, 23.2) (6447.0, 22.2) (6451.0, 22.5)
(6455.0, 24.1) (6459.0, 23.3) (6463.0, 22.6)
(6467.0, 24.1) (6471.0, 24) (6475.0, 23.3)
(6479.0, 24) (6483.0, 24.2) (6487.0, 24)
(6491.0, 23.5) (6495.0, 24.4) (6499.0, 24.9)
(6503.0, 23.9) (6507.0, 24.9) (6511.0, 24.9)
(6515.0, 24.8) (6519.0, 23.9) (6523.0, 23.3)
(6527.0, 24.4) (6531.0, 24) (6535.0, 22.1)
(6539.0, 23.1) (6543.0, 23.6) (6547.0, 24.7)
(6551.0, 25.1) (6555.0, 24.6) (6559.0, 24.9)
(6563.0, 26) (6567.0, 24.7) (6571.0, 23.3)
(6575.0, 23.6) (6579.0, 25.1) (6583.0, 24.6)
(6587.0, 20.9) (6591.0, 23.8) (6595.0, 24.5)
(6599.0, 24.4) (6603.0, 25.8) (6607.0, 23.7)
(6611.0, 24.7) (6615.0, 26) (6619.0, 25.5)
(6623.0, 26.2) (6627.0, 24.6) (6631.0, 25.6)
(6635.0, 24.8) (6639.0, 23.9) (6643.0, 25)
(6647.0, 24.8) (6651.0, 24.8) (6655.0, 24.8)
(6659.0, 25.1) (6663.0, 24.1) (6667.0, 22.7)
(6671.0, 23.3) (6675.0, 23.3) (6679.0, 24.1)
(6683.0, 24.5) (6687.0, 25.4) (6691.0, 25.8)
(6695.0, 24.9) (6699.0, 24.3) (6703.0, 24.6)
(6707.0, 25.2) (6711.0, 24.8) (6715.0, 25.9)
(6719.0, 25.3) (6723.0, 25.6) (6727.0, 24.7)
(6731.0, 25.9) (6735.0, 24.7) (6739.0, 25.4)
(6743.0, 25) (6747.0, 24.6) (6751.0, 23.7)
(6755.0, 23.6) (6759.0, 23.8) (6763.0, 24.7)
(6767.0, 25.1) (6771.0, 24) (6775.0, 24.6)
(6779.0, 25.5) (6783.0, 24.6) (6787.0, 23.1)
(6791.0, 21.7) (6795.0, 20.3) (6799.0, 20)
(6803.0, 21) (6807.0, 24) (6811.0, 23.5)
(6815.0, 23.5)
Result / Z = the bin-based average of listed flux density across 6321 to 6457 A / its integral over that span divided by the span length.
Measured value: 23.9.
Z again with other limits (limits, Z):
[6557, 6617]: 24.4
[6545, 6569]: 25.0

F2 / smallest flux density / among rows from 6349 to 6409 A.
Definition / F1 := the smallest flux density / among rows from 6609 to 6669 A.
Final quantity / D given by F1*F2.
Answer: 499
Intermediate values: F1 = 22.7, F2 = 22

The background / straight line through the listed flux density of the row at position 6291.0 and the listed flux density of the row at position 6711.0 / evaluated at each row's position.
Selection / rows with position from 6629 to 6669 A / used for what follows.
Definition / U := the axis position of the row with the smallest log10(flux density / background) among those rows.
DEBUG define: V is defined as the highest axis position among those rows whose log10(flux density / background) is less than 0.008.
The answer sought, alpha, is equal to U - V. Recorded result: 0 A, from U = 6667.0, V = 6667.0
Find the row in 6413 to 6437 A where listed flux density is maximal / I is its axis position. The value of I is 6415.0 A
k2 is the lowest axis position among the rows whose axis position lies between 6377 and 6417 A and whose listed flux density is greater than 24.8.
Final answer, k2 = 6379.0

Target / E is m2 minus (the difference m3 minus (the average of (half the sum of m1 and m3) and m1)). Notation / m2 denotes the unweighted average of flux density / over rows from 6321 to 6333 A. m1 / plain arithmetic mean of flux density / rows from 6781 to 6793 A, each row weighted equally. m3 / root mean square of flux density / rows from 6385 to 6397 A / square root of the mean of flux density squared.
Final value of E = 22.7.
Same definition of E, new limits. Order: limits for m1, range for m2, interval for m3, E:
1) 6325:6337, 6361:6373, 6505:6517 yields 22.3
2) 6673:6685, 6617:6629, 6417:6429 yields 26.2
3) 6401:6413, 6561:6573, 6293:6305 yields 25.9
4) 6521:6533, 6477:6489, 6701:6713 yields 23.3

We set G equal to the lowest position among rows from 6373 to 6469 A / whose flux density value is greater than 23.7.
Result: 6375.0 A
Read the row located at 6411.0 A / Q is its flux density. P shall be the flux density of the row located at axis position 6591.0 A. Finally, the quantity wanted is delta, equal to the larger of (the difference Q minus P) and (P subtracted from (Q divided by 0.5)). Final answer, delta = 26.2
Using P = 23.8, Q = 25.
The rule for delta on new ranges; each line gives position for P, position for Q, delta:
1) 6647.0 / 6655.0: 24.8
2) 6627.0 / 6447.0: 19.8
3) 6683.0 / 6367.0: 24.3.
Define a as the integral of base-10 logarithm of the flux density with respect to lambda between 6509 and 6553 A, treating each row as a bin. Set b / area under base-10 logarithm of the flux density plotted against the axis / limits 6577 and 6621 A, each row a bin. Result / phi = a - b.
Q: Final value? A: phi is -0.3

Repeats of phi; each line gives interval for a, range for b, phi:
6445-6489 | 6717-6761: -1.0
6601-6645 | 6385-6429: 0.6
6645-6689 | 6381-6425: 0.0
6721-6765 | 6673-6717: -0.1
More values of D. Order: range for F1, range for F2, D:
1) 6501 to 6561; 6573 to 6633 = 462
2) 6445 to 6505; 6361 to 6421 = 493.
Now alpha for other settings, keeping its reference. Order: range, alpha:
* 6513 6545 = -8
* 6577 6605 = -12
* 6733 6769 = -12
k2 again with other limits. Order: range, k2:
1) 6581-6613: 6603.0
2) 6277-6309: 6287.0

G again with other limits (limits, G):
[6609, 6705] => 6611.0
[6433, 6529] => 6435.0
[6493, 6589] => 6495.0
